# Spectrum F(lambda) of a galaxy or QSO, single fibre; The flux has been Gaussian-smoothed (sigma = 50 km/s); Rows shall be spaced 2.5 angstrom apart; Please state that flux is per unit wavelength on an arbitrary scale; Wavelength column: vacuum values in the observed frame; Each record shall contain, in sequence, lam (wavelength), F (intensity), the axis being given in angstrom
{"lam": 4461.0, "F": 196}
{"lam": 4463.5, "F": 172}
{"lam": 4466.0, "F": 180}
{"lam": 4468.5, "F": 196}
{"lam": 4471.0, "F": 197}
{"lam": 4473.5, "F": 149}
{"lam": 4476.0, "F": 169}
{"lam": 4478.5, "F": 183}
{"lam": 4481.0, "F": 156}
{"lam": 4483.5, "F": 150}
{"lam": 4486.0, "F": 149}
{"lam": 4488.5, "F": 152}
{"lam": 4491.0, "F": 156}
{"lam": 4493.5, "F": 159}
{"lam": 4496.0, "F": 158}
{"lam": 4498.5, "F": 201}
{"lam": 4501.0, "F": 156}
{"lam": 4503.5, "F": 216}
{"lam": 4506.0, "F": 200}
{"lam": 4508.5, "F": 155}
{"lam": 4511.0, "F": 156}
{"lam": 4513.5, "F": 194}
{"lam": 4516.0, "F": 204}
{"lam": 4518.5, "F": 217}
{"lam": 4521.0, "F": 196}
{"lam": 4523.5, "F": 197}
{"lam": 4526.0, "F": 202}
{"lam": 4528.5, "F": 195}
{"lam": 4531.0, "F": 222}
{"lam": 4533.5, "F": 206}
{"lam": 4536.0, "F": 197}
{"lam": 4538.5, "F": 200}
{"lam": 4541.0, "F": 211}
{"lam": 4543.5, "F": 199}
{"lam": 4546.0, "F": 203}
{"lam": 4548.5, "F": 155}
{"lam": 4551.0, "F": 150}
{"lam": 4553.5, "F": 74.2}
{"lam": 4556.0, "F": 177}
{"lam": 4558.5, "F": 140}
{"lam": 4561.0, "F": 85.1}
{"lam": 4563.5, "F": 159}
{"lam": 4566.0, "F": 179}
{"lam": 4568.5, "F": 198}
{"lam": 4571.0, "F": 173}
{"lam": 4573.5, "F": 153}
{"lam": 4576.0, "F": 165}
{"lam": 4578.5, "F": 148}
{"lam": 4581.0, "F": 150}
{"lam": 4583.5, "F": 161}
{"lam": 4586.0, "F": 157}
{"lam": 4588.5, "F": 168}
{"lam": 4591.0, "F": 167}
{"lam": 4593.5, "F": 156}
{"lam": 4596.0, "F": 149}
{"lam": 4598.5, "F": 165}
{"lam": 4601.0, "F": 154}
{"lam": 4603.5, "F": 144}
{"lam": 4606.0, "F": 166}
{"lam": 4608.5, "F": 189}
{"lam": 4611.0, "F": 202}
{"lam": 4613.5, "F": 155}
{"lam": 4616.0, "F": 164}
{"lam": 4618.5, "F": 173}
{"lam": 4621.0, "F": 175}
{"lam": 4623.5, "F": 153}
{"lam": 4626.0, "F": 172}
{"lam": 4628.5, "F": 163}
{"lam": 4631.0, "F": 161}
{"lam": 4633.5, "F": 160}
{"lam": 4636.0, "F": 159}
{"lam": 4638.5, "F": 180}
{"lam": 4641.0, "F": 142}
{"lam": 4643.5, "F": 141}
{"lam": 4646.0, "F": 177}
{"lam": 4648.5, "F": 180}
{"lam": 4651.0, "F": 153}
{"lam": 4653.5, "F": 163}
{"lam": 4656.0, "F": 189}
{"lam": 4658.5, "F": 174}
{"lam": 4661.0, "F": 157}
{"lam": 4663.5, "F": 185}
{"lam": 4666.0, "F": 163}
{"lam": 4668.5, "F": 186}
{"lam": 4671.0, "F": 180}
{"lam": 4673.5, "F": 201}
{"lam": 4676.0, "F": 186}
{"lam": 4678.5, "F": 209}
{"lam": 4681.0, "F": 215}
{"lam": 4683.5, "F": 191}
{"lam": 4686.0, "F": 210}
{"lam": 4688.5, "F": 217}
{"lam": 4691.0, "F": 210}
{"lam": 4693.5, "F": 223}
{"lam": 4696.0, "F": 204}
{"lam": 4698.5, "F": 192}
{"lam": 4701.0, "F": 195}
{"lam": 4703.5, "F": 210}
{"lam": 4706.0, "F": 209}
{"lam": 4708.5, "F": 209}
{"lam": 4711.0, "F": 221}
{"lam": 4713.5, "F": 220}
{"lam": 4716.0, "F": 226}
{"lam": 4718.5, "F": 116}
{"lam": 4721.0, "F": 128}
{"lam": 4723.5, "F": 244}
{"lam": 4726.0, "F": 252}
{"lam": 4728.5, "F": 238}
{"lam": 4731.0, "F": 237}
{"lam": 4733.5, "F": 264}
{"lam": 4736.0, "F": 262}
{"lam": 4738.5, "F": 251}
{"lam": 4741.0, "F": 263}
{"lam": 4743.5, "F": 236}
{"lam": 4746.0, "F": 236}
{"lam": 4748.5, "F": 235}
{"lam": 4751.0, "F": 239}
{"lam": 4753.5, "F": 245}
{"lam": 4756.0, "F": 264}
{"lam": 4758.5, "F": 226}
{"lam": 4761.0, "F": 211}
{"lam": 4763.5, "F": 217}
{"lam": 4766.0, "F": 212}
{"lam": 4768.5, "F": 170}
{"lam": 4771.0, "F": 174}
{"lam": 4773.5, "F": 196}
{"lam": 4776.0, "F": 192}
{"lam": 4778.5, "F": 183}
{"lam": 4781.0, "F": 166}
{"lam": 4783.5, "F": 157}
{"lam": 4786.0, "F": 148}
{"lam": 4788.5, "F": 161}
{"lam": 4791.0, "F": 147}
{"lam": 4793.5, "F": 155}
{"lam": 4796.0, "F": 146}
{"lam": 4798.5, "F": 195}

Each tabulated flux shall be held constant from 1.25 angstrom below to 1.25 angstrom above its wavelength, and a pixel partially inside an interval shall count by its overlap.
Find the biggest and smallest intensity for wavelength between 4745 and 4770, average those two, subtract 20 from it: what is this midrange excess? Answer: 197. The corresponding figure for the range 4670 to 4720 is 151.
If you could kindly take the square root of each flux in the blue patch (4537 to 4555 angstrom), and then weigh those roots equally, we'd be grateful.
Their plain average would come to 12.9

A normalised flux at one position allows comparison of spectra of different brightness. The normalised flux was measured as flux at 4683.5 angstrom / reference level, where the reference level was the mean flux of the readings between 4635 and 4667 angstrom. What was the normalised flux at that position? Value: 1.15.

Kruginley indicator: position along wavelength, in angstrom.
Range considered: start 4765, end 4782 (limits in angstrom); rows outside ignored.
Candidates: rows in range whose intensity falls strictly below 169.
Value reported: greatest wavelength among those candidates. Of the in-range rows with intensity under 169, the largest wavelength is 4781.0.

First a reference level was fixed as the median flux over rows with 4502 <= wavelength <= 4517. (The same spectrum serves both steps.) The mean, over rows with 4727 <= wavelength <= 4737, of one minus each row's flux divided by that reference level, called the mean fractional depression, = -0.27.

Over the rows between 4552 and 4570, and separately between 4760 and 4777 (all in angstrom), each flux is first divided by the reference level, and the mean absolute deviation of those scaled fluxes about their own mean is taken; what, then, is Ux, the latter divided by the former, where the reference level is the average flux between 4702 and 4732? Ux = 0.39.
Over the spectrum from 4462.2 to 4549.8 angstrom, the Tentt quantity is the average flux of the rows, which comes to 183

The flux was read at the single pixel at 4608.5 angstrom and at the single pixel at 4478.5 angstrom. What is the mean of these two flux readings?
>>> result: 186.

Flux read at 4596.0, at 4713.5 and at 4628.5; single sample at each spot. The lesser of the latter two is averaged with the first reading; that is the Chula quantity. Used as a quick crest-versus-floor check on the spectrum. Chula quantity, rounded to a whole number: 156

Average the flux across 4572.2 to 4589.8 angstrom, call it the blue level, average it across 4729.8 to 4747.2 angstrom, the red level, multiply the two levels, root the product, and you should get 198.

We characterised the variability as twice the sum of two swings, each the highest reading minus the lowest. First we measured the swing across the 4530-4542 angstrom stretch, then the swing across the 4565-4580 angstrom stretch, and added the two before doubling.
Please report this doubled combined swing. 150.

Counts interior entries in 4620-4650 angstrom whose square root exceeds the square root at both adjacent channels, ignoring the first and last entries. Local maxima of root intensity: 2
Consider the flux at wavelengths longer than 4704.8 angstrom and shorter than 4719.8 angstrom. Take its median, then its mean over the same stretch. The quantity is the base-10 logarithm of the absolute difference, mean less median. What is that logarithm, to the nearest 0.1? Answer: 1.2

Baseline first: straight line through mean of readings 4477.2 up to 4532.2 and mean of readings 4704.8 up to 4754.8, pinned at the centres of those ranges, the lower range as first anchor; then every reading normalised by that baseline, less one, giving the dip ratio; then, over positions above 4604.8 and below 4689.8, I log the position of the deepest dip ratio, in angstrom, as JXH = 4643.5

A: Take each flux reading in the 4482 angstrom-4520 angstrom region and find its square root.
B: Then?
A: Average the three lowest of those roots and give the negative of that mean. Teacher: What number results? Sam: -12.26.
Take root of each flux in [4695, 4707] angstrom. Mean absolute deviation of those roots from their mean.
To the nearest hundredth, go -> 0.24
